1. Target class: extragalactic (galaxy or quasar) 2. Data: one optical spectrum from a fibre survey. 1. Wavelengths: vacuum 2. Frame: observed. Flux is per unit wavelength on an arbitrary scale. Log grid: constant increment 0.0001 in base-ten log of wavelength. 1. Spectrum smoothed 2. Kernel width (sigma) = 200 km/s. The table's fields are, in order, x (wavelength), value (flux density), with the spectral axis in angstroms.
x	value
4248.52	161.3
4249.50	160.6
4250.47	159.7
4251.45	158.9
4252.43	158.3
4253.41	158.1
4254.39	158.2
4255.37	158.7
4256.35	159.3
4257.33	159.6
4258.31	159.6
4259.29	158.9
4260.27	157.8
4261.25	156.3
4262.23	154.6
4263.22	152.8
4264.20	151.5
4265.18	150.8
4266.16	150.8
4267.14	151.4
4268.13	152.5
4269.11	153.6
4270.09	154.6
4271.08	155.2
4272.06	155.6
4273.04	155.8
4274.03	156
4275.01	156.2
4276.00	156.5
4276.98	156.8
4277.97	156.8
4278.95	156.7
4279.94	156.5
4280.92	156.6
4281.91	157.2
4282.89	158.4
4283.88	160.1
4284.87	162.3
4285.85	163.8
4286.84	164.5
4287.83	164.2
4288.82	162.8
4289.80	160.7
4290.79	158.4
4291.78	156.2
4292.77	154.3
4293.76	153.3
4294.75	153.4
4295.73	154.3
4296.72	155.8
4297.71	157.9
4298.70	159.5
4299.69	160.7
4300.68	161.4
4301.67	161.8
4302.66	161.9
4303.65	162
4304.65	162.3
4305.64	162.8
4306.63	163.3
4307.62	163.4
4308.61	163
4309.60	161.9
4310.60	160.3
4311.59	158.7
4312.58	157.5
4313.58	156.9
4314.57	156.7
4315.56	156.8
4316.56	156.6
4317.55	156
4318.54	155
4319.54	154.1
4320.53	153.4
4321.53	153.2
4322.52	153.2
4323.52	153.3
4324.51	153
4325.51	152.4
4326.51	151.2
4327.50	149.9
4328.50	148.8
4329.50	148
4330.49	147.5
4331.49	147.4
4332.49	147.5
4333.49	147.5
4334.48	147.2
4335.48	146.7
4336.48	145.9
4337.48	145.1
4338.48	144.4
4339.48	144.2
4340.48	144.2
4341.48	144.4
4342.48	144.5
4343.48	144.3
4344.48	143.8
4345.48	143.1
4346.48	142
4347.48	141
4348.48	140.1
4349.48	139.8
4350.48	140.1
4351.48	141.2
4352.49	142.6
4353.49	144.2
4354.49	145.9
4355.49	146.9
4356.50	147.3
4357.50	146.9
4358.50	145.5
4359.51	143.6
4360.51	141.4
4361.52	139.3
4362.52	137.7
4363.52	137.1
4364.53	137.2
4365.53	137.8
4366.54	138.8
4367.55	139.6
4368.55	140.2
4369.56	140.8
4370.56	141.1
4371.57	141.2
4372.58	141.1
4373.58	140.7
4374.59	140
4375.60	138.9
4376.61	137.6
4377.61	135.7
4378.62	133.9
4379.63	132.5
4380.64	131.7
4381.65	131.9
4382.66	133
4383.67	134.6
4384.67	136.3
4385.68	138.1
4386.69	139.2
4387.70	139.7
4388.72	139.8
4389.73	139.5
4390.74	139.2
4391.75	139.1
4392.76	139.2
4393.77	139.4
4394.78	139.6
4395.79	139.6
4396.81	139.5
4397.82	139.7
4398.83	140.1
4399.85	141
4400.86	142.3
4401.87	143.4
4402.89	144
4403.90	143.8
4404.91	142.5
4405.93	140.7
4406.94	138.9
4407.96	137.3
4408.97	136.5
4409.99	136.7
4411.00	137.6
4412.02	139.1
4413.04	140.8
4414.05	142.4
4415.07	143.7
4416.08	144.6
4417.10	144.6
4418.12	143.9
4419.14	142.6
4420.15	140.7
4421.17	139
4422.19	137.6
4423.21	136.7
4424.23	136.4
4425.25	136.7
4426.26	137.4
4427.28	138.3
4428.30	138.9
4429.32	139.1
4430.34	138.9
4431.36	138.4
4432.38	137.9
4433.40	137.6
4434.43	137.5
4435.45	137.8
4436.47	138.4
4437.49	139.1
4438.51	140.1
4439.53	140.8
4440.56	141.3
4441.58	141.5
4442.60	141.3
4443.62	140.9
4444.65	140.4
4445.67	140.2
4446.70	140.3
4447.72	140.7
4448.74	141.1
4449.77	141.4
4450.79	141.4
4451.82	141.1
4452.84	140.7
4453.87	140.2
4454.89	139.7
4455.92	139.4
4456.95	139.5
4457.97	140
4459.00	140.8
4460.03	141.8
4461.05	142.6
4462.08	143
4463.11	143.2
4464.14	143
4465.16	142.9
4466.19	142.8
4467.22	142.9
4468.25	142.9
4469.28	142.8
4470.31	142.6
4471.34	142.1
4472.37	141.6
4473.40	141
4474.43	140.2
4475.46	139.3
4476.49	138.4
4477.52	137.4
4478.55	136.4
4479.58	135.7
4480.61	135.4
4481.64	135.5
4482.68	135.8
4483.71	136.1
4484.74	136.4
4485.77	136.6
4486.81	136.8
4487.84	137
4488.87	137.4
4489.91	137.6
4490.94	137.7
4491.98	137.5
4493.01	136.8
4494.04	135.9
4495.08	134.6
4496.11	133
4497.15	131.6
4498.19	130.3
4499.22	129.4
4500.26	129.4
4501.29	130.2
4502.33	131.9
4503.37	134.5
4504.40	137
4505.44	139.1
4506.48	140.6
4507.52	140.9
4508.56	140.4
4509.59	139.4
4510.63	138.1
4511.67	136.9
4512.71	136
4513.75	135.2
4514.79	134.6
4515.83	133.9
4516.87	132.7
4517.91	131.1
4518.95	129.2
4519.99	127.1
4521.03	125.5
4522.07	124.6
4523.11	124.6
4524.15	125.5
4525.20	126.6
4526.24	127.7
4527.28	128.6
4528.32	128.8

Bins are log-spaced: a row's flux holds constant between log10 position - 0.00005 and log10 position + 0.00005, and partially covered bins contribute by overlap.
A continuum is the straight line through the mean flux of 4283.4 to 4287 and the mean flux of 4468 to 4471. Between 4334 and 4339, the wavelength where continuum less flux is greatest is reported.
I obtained 4338.48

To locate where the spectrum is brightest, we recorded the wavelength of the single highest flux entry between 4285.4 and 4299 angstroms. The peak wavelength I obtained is 4286.84 angstroms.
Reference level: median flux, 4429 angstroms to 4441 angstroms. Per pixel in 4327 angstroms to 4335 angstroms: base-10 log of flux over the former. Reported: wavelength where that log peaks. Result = 4327.50 angstroms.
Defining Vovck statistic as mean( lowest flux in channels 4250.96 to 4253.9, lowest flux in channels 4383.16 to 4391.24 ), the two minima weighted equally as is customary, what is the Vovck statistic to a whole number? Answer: 146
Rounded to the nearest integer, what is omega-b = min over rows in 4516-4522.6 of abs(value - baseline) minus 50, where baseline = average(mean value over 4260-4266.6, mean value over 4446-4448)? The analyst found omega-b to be -36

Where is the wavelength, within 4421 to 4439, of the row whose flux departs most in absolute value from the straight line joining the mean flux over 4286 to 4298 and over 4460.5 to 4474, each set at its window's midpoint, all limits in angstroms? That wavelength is 4424.23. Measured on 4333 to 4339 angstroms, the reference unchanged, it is 4338.48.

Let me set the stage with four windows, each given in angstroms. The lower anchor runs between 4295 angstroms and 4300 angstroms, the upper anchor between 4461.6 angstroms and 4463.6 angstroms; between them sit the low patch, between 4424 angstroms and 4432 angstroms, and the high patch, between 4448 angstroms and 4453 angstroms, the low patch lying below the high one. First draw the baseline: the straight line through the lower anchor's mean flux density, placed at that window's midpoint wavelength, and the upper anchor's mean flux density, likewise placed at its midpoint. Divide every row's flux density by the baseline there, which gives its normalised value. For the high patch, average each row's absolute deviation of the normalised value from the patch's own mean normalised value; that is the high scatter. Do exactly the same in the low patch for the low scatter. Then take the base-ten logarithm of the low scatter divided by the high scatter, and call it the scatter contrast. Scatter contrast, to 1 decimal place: 0.7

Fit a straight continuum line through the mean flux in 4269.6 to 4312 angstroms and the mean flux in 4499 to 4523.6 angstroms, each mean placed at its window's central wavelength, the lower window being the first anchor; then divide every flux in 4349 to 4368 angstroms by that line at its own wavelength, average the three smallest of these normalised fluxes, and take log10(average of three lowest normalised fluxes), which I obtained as -0.040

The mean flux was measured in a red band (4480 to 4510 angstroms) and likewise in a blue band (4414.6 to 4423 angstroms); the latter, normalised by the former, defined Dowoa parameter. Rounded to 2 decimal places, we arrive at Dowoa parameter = 1.05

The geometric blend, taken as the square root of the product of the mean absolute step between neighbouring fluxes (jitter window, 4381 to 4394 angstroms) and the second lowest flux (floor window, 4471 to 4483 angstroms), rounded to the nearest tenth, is 10.0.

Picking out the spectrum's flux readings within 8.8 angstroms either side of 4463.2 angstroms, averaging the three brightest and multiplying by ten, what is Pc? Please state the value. 1431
